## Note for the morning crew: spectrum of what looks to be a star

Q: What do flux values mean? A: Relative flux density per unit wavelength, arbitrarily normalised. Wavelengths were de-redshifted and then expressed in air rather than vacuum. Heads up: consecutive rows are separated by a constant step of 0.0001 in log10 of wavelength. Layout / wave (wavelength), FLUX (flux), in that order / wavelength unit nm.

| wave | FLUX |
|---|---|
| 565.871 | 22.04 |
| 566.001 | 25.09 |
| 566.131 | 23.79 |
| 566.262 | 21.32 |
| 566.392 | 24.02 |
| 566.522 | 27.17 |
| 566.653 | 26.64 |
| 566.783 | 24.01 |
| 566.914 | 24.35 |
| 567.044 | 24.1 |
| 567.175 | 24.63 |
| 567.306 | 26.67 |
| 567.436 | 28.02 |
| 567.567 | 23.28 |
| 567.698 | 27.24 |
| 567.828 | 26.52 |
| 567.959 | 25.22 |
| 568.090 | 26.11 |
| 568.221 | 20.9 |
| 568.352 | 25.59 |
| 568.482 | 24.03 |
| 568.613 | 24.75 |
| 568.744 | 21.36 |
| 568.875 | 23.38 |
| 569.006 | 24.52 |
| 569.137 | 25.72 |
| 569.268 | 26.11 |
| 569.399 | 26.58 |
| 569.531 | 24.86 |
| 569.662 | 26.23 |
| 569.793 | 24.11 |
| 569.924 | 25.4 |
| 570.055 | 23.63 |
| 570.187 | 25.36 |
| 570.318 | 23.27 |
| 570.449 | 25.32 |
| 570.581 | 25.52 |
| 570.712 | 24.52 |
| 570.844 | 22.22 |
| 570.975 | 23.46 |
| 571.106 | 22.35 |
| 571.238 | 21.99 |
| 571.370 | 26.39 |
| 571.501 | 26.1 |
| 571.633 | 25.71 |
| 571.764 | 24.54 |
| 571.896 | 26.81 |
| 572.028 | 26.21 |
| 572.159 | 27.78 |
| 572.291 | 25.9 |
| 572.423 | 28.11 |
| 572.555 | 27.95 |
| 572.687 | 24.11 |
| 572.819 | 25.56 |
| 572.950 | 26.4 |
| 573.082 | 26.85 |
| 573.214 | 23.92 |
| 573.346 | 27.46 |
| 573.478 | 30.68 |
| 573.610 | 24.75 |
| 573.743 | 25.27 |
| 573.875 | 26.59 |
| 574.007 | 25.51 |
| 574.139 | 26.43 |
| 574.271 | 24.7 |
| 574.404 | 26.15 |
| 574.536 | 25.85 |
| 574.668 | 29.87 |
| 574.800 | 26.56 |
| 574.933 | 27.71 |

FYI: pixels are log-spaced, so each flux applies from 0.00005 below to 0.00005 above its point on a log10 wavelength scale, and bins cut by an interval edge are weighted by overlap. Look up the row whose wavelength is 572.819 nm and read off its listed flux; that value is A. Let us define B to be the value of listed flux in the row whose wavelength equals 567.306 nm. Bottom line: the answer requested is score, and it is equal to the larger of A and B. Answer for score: 26.7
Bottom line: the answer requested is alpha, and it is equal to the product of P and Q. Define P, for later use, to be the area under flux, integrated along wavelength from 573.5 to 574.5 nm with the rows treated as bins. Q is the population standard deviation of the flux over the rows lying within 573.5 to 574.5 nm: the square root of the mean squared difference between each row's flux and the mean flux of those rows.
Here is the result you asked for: 19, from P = 25.8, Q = 0.7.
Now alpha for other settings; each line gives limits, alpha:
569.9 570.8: 19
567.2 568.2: 37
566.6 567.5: 34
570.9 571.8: 37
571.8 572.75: 34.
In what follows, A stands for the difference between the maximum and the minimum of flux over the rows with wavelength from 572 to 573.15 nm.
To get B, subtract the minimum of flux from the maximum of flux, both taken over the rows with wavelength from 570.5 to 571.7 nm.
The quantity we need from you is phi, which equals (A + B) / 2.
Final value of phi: 4.20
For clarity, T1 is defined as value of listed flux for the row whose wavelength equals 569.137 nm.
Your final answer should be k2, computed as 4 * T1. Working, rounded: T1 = 25.72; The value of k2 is 103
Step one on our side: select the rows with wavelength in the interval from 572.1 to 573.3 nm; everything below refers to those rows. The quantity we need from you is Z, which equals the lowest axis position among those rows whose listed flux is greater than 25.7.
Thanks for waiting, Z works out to 572.159 nm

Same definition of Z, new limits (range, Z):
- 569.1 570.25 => 569.137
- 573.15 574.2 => 573.346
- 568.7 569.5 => 569.137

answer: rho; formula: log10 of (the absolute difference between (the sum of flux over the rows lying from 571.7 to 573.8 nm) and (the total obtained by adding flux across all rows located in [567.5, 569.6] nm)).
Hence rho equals 1.42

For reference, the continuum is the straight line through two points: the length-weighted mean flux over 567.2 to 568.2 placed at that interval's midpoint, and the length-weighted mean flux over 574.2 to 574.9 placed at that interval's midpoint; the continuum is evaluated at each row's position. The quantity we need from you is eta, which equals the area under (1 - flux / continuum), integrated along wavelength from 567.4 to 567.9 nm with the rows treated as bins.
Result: -0.006 nm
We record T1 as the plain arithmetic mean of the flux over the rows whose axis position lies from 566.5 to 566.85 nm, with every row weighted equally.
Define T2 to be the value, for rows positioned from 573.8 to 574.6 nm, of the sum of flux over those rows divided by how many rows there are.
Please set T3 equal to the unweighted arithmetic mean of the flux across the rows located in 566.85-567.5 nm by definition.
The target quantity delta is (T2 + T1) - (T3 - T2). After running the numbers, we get 52.1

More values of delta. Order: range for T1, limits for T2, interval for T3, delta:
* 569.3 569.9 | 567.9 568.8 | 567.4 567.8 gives 47.3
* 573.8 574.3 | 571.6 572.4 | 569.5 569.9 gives 53.1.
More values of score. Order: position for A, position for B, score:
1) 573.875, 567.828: 26.6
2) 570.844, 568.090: 26.1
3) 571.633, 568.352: 25.7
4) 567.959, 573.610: 25.2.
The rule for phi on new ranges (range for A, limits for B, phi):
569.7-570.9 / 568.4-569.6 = 4.26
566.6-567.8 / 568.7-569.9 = 4.98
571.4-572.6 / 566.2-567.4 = 4.71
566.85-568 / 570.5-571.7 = 4.57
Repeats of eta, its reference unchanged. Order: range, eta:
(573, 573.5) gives -0.007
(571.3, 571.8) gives 0.011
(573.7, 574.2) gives 0.012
